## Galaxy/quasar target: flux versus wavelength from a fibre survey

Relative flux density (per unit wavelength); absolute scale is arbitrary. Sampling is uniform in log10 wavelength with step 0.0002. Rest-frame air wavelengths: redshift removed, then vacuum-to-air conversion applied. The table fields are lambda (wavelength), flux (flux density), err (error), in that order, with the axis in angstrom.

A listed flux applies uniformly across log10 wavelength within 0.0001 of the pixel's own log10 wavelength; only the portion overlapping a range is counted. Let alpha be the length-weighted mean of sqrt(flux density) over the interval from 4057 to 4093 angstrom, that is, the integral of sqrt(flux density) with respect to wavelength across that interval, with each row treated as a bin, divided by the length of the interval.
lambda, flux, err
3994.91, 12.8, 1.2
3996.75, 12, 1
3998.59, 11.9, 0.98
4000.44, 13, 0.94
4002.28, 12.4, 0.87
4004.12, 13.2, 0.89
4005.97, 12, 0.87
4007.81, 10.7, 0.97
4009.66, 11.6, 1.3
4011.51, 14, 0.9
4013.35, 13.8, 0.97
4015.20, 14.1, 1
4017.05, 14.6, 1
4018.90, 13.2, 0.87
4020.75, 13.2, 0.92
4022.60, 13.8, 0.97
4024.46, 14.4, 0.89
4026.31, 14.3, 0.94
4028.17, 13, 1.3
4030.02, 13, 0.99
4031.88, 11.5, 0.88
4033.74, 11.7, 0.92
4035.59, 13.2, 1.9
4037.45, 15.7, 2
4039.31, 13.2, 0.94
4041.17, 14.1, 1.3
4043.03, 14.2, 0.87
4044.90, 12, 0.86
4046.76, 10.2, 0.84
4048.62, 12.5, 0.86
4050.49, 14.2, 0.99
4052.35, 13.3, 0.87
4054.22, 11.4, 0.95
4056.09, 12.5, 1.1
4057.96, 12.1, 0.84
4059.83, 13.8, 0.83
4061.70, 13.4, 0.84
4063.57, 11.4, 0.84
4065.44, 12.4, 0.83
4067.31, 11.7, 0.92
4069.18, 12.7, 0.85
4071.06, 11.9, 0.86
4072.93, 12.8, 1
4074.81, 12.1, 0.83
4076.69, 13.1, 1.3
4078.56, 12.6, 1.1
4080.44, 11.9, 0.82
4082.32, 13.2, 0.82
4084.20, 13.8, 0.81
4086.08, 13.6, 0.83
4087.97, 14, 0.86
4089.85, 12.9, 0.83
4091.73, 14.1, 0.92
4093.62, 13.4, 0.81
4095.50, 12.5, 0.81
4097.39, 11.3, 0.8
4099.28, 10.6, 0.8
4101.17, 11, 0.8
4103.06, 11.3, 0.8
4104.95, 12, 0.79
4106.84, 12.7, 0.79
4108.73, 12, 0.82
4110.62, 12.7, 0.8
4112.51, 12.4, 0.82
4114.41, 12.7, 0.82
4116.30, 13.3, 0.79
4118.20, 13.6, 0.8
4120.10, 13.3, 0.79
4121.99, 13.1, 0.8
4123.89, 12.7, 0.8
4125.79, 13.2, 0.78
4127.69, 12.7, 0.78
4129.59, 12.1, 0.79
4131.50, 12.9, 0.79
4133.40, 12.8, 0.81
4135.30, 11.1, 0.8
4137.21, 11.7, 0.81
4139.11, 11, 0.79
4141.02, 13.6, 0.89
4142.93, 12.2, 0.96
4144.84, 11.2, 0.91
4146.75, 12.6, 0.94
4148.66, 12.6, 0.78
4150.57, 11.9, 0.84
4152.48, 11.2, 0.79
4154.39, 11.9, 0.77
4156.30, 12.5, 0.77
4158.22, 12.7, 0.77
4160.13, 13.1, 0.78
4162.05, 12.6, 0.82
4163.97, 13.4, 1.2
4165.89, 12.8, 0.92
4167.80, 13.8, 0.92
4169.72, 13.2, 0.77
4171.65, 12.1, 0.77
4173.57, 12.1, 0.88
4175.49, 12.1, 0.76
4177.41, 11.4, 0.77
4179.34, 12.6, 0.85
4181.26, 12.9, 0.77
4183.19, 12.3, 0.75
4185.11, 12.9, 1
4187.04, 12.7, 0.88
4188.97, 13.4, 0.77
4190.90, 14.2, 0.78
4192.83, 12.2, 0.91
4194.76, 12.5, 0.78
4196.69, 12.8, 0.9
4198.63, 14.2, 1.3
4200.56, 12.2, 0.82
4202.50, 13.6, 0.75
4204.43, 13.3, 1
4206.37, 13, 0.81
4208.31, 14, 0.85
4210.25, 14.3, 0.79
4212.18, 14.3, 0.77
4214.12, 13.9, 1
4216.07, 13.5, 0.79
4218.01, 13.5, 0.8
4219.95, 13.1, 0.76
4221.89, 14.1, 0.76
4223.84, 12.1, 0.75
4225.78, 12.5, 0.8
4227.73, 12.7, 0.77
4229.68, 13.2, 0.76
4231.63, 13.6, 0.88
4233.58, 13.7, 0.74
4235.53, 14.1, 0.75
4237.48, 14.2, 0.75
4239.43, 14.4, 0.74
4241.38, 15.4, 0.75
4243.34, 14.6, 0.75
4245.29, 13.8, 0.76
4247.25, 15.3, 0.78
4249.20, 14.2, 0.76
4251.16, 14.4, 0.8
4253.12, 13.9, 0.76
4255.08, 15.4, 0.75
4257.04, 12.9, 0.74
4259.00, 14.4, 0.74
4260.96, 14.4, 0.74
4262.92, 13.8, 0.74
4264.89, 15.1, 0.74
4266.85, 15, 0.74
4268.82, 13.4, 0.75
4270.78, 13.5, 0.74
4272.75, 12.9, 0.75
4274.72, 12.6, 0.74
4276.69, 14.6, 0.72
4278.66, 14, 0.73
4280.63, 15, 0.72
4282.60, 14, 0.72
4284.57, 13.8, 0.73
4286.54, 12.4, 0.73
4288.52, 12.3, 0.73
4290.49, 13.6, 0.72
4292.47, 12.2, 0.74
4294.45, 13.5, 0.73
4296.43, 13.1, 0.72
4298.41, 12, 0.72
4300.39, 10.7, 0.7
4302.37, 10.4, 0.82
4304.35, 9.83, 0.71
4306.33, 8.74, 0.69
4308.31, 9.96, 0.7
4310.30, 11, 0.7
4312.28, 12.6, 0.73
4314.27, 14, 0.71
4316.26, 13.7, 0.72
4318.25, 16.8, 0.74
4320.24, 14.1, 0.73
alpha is 3.58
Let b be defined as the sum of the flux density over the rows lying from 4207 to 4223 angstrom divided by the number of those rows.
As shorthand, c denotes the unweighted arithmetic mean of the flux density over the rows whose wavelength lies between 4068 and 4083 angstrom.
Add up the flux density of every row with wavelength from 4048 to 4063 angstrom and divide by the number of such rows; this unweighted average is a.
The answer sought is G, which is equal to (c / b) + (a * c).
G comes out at 163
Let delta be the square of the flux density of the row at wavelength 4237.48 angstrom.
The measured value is 202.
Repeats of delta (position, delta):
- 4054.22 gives 130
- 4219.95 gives 172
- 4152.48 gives 125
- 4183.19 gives 151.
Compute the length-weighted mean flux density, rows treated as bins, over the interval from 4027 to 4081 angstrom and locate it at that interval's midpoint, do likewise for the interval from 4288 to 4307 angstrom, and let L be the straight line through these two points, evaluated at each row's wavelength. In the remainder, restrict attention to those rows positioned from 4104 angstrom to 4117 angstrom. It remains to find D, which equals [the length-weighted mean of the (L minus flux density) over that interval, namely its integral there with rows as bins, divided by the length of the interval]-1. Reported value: -1.1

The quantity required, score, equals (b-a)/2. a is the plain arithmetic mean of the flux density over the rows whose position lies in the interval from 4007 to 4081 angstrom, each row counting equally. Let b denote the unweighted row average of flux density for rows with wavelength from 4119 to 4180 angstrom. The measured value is -0.22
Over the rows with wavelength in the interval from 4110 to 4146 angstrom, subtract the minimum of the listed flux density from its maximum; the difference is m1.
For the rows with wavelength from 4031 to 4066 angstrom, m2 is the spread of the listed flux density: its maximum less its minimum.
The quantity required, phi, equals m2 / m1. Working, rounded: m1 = 2.60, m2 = 5.5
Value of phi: 2.12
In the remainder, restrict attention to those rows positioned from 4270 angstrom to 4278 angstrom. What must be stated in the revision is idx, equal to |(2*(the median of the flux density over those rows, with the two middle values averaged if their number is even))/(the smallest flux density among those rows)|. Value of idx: 2.10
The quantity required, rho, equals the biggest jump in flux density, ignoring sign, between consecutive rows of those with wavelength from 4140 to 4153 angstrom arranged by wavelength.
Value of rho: 1.4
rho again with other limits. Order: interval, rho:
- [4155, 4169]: 1.0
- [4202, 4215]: 1.0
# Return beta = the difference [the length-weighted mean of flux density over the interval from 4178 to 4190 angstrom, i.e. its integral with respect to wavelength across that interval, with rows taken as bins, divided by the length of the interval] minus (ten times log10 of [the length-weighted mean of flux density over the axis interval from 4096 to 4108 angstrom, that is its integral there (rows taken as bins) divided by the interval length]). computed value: 2.15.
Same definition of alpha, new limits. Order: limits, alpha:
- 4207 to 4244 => 3.70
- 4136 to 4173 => 3.52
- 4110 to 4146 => 3.54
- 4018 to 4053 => 3.63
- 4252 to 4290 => 3.72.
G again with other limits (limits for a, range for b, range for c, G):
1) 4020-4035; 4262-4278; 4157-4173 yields 171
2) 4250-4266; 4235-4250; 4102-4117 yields 178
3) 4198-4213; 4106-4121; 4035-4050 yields 180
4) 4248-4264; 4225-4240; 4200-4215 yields 193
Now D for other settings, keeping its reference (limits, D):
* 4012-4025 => -2.0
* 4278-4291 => -2.9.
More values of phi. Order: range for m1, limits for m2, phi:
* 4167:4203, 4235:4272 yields 0.89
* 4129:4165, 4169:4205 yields 1.08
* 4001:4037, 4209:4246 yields 0.85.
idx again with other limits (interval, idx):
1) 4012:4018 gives 2.04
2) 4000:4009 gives 2.32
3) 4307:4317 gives 2.53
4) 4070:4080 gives 2.12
